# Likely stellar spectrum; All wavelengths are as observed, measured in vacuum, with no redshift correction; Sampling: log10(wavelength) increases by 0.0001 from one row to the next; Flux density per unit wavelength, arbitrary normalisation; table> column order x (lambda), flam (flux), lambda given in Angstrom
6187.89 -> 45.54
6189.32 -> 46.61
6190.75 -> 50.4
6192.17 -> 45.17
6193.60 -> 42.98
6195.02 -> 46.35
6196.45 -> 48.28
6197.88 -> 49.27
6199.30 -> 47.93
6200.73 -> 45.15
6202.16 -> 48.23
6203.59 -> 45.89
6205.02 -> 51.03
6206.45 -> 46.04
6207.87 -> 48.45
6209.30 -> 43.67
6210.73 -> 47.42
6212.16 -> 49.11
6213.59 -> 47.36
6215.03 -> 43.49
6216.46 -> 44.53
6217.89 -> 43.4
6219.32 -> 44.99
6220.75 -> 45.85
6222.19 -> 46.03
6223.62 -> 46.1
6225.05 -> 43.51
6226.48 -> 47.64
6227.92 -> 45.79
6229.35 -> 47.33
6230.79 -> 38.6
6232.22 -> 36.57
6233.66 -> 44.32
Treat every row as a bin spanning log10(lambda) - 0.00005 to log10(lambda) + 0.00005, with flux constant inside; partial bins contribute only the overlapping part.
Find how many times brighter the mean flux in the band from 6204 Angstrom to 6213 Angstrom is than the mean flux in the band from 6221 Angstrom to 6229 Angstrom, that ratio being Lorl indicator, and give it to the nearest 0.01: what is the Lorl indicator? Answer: 1.04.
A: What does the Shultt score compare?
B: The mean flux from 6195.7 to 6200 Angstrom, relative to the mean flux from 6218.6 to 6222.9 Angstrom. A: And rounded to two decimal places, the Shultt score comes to 1.06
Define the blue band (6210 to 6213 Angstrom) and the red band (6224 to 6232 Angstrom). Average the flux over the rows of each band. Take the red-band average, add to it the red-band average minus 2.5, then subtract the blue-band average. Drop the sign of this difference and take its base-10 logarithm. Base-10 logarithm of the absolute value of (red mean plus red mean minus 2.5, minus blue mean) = 1.58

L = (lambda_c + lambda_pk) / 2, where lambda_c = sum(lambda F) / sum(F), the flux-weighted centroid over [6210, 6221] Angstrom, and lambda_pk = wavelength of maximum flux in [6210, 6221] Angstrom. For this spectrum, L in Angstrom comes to 6213.9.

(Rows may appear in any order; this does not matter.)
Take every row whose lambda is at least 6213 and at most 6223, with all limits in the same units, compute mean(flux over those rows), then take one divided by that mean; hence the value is 0.0222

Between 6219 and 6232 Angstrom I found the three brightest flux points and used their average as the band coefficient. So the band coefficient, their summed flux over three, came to 47.0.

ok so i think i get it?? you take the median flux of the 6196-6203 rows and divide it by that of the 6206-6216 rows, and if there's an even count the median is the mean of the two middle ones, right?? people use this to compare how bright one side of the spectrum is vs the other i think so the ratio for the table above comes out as 1.02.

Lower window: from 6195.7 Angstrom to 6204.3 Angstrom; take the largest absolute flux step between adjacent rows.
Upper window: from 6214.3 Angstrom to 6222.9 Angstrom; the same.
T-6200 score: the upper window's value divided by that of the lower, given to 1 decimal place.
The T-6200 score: 0.5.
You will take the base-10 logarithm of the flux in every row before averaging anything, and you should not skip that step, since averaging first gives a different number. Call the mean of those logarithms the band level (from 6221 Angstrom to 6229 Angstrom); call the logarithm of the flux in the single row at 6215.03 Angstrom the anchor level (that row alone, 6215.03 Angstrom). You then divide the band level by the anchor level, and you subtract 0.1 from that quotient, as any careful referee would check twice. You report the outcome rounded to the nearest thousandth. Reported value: 0.914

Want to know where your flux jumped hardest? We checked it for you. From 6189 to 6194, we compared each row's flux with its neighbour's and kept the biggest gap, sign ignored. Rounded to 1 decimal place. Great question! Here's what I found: 5.2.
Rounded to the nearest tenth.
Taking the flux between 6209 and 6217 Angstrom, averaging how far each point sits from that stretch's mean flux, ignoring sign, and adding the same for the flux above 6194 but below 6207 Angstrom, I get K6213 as 3.6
